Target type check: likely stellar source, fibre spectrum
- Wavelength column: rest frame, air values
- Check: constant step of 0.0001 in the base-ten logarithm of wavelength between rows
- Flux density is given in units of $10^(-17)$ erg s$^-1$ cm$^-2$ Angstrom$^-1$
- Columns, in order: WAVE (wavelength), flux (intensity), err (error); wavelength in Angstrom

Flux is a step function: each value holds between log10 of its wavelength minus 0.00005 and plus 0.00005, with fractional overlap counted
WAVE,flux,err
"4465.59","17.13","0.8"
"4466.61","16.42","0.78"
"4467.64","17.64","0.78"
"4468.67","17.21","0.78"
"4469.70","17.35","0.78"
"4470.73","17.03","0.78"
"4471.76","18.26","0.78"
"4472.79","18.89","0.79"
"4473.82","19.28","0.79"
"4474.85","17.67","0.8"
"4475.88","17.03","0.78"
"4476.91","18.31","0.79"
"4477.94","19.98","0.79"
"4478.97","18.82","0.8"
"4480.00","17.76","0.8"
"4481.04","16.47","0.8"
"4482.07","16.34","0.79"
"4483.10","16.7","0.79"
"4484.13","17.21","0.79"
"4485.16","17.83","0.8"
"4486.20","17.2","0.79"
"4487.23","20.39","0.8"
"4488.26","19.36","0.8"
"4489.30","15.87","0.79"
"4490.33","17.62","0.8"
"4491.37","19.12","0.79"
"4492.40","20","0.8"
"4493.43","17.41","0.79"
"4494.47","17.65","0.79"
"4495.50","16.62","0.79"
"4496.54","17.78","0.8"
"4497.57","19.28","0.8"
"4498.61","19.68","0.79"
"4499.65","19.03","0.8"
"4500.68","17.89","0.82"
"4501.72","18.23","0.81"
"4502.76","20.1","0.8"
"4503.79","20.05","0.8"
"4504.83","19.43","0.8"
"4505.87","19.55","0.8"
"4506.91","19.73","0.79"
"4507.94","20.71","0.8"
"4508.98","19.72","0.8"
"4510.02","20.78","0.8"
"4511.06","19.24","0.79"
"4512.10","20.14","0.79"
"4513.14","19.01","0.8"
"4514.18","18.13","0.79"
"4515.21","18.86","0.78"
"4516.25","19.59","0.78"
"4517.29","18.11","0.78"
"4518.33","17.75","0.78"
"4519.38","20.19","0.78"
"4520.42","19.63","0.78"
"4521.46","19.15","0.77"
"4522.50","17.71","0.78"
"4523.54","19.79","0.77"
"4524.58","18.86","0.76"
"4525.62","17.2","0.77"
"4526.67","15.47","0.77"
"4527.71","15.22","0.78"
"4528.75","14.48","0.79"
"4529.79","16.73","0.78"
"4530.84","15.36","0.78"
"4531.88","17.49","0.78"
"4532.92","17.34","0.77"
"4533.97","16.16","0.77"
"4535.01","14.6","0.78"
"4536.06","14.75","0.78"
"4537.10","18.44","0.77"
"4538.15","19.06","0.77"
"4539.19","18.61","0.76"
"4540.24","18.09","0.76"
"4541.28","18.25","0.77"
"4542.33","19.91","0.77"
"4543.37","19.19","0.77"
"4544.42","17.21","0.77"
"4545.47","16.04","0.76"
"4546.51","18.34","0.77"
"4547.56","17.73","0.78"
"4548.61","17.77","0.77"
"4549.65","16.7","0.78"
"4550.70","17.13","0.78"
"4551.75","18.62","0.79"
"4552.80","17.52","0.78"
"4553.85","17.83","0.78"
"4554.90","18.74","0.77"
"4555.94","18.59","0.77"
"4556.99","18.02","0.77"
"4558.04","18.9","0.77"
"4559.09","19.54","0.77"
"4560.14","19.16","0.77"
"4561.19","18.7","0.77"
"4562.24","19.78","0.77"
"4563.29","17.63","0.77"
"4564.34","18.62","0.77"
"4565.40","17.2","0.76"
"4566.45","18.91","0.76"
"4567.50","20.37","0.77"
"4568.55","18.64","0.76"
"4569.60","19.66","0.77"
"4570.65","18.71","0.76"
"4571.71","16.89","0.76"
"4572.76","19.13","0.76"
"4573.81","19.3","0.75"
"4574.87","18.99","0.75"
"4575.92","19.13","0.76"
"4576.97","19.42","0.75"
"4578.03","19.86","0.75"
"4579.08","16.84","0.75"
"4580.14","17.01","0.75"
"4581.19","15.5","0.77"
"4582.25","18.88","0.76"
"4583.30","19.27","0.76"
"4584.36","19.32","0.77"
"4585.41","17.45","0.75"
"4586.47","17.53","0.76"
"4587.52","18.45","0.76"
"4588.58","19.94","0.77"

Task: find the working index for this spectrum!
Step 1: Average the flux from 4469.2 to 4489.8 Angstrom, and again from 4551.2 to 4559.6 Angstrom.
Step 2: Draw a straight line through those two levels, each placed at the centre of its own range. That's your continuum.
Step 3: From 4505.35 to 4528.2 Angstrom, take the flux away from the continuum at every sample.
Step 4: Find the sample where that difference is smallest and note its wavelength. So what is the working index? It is 4510.02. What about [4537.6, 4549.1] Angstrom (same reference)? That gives 4542.33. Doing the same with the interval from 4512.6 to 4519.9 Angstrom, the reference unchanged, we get 4519.38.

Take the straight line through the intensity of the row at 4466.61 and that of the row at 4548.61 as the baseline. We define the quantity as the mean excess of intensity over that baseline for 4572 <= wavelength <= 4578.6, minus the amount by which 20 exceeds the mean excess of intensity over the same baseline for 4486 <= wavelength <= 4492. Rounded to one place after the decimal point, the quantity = -17.4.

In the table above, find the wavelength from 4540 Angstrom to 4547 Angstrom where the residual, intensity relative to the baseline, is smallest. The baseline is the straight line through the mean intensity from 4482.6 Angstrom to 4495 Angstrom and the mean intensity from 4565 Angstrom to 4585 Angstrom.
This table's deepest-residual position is 4545.47 Angstrom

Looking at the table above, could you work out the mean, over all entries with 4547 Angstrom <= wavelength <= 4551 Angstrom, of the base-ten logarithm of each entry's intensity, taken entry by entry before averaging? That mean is 1.24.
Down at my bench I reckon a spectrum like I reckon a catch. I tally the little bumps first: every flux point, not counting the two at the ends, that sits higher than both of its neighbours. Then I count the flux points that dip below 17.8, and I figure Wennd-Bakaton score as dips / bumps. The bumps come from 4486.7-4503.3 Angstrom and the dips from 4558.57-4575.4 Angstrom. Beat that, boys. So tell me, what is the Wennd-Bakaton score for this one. 1.0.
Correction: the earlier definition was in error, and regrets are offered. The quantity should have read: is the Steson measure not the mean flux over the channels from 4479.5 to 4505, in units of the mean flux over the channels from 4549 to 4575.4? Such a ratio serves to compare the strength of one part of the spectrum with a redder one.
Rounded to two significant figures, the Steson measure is 0.98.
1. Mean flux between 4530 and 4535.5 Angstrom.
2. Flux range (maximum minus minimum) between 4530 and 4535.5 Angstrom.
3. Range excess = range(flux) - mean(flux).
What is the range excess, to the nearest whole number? -13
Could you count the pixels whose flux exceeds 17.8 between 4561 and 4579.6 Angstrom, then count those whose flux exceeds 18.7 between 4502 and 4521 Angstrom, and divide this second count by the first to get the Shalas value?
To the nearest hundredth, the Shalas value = 1.07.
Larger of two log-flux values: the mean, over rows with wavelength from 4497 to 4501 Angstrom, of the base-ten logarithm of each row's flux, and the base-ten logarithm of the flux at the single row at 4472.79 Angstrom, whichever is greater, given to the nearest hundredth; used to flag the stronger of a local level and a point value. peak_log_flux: 1.28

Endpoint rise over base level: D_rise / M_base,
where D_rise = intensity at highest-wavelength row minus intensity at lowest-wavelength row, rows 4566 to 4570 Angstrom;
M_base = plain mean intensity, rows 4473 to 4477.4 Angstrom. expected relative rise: 0.041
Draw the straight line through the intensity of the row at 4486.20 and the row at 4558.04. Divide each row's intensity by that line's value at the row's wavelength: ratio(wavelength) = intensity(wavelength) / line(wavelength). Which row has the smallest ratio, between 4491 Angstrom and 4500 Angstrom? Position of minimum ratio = 4495.50 Angstrom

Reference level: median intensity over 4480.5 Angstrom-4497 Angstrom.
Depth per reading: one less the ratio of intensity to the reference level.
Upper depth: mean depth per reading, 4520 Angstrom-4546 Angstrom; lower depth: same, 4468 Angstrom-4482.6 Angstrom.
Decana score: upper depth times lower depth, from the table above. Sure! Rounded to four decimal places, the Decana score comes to -0.0002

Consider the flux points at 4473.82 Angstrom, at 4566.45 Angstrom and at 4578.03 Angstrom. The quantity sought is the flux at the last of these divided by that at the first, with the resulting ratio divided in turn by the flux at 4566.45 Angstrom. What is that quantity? 0.0545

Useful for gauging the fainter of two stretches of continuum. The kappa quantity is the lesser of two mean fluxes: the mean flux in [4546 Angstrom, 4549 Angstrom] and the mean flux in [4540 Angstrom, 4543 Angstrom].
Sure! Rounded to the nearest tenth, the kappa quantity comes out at 17.9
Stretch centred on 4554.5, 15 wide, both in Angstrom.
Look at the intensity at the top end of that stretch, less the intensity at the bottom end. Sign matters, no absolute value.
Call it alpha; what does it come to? 1.0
